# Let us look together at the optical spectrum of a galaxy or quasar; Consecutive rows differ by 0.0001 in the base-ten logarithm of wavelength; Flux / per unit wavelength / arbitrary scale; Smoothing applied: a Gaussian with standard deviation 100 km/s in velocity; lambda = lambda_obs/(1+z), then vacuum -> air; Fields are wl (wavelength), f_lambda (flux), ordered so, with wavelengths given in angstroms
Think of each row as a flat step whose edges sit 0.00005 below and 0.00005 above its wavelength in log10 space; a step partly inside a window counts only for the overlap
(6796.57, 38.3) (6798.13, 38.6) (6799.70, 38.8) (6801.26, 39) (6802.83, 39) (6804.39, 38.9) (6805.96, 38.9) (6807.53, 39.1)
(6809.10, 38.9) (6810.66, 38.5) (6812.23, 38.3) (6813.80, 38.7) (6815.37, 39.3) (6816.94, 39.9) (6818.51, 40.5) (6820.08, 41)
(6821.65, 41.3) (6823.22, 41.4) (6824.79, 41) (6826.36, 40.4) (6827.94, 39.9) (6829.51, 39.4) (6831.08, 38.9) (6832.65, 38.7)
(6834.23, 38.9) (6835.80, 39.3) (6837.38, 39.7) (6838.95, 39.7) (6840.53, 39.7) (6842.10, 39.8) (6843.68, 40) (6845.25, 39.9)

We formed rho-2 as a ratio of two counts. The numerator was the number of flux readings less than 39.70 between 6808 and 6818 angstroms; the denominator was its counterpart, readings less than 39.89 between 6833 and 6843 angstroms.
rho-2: 0.83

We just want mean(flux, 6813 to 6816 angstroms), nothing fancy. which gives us 39.0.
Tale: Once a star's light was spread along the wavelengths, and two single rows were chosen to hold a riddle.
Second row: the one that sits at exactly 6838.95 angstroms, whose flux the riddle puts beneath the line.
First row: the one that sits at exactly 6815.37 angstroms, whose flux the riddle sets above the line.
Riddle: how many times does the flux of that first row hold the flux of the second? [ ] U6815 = 0.99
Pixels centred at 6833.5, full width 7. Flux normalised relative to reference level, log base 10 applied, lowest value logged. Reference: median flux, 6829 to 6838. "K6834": -0.0045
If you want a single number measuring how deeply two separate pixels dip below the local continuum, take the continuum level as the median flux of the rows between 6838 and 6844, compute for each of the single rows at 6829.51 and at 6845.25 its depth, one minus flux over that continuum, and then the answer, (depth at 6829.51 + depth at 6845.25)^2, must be 0.0000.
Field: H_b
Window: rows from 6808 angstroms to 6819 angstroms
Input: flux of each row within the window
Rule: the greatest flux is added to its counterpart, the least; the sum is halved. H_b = 39.4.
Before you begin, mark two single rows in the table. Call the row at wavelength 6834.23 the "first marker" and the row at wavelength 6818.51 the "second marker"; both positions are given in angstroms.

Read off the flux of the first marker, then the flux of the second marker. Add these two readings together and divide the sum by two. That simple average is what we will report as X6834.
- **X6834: 39.7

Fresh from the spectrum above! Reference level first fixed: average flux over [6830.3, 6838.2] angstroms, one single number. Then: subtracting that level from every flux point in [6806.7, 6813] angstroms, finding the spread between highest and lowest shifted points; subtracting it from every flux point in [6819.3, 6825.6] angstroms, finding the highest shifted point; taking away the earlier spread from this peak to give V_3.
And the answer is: 1.5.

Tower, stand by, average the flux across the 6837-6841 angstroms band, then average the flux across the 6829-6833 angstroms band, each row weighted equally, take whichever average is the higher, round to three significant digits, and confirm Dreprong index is 39.7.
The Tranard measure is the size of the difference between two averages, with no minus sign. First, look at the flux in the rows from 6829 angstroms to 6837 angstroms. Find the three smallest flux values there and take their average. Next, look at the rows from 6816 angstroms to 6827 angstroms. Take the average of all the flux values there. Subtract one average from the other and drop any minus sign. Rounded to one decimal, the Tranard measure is 2.0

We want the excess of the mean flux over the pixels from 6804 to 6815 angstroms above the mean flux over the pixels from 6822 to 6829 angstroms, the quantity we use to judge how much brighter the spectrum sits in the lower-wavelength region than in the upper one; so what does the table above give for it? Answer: -1.9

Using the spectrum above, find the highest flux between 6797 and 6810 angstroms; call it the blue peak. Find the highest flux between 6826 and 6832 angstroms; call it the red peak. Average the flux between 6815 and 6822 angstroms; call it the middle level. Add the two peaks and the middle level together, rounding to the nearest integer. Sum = 120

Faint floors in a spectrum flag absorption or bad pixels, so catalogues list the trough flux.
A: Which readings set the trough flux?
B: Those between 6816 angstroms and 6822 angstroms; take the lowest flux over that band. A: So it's 39.9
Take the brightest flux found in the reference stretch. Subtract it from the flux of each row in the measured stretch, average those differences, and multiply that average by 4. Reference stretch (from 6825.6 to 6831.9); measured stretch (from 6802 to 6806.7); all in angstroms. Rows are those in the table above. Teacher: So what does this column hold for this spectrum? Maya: -6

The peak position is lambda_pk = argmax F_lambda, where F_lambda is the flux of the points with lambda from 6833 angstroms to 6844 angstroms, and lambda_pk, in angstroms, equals 6843.68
